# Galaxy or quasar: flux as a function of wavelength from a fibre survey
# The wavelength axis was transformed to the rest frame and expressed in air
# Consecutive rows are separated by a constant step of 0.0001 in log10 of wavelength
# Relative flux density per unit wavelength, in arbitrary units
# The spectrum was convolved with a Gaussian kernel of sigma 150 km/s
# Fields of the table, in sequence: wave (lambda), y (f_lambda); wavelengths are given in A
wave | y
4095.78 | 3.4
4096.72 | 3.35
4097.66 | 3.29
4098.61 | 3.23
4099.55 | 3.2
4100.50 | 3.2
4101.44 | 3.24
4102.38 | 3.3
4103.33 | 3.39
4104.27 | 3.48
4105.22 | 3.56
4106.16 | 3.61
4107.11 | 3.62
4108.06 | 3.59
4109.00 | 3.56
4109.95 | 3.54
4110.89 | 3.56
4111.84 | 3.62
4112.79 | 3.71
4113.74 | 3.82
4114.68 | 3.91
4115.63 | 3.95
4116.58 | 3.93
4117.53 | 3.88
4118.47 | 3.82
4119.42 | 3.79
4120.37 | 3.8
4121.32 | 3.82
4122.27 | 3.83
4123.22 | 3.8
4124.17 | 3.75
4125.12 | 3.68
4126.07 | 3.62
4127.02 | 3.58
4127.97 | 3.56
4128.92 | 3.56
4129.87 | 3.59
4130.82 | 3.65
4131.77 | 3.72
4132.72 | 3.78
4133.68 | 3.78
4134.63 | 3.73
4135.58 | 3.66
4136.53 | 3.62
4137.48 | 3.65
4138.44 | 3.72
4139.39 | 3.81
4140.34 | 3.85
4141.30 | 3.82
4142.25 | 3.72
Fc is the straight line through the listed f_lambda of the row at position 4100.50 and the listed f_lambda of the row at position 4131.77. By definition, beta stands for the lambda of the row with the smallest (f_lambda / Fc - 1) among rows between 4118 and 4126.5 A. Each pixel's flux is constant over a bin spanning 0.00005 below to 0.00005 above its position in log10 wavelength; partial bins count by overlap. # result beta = 4126.07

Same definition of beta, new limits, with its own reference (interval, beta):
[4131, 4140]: 4136.53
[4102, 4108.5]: 4102.38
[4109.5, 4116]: 4109.95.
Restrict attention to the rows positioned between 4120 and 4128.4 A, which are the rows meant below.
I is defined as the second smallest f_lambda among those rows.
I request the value 3.58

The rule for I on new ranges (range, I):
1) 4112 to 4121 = 3.79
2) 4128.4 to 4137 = 3.59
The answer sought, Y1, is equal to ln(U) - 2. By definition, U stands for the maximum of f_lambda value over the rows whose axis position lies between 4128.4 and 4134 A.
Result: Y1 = -0.670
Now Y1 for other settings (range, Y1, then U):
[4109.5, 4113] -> -0.689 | 3.71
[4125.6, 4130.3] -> -0.714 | 3.62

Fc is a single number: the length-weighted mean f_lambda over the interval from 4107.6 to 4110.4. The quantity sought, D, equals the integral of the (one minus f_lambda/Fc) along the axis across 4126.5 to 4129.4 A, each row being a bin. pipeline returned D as 0.00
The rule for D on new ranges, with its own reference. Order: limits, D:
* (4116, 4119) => -0.26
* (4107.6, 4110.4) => 0.00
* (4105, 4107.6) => -0.02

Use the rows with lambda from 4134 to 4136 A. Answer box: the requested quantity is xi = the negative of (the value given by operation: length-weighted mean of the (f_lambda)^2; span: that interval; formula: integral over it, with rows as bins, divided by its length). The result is -13.7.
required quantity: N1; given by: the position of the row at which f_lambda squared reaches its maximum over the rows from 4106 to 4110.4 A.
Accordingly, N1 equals 4107.11 A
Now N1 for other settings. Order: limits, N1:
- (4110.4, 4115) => 4114.68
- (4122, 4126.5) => 4122.27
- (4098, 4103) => 4102.38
